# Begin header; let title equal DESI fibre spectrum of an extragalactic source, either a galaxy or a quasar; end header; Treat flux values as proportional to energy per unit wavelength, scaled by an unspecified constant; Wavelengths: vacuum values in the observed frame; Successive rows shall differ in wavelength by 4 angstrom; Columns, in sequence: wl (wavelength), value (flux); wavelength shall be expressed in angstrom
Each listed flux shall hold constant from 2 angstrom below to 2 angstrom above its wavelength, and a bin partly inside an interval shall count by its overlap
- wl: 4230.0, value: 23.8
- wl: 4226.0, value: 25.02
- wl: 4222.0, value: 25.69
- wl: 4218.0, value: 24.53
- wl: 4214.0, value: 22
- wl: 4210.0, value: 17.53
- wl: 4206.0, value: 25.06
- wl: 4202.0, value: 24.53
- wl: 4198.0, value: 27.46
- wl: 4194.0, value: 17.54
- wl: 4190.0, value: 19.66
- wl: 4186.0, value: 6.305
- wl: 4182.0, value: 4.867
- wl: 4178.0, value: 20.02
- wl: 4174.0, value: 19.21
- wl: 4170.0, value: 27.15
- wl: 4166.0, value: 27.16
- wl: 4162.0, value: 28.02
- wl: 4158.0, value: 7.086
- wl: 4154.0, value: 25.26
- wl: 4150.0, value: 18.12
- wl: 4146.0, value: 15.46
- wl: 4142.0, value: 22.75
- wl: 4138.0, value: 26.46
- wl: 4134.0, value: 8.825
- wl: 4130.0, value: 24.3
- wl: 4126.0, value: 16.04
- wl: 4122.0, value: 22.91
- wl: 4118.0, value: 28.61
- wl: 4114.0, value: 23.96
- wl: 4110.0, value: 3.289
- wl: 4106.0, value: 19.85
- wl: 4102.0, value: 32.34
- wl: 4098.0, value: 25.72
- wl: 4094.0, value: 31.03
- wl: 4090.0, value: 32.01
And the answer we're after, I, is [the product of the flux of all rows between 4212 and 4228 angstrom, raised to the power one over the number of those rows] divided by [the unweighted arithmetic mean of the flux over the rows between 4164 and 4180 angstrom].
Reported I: 1.04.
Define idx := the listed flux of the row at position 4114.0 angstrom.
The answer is 23.96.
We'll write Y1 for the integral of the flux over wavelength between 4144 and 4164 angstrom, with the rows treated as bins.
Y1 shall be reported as 376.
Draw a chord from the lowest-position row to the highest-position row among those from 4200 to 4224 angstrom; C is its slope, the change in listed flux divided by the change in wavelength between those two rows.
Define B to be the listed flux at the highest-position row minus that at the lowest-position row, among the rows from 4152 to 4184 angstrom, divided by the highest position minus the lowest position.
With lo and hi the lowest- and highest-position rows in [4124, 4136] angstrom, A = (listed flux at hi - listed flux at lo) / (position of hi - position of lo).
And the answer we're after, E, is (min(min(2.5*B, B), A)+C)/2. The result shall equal -0.9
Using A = -0.9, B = -0.73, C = 0.06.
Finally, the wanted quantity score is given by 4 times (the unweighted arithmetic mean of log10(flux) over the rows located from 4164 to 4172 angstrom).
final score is 5.7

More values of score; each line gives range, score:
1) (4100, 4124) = 5.0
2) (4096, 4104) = 5.8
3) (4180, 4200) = 4.4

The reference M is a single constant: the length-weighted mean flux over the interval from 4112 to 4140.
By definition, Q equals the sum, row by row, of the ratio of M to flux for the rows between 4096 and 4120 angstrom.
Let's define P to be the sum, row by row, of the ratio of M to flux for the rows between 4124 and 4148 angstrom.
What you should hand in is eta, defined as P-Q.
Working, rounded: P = 7.8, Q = 10.8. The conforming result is -3.0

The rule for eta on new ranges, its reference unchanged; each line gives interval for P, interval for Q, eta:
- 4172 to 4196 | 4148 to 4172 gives 4.9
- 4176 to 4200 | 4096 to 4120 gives 1.2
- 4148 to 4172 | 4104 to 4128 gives -4.1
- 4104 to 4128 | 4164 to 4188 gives -0.1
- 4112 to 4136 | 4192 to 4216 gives 1.3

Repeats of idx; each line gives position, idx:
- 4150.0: 18.12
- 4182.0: 4.867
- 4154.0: 25.26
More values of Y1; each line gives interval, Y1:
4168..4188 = 310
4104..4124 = 394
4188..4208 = 457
